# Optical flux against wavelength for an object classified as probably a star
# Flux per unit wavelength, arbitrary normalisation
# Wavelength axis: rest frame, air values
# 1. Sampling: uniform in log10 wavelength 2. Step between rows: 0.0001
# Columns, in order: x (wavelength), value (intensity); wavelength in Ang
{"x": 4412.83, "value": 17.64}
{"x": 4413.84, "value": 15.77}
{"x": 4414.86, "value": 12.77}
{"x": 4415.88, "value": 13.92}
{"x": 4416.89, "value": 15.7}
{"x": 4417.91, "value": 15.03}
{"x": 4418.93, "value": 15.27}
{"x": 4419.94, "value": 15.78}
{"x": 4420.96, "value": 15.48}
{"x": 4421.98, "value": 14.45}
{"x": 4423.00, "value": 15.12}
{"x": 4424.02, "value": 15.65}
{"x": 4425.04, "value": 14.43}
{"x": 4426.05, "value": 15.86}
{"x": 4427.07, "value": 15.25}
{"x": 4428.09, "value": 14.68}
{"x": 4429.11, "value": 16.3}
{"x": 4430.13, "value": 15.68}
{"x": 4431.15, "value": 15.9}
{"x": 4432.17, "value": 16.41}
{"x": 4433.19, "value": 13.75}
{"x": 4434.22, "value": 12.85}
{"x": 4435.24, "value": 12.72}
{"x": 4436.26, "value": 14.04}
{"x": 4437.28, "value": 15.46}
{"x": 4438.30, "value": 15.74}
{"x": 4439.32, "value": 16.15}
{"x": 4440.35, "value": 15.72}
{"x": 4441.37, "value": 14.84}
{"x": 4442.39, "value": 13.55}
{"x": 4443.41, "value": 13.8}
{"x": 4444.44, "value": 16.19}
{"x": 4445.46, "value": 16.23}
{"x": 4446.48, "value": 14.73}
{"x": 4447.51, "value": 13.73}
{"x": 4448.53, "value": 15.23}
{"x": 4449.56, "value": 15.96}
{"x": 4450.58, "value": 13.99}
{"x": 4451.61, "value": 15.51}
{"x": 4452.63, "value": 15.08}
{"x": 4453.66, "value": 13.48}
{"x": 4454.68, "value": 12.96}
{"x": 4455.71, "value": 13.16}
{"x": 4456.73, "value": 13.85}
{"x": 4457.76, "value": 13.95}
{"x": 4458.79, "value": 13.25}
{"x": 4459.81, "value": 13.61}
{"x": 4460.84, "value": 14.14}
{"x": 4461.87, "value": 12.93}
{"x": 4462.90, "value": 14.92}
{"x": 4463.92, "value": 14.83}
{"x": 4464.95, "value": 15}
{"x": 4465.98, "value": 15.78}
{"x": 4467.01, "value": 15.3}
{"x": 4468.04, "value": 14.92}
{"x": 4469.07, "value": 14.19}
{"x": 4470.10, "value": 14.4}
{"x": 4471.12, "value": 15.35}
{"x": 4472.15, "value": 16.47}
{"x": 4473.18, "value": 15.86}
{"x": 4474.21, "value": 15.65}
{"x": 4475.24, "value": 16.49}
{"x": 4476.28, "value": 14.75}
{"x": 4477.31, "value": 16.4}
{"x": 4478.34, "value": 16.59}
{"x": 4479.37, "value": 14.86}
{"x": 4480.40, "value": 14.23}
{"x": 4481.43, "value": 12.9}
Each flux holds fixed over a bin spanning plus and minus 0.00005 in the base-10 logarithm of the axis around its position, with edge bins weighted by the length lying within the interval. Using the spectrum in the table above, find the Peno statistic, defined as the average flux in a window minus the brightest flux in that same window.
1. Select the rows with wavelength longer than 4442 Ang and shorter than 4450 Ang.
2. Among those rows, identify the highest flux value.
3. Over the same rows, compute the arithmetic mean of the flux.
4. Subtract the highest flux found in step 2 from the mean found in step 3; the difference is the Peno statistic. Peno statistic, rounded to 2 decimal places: -1.30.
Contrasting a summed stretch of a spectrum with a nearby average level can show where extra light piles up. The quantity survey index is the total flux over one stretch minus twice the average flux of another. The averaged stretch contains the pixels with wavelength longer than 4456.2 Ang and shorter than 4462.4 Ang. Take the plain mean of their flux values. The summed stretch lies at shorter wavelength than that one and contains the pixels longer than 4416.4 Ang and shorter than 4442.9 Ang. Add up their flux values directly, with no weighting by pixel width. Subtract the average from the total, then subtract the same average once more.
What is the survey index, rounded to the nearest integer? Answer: 365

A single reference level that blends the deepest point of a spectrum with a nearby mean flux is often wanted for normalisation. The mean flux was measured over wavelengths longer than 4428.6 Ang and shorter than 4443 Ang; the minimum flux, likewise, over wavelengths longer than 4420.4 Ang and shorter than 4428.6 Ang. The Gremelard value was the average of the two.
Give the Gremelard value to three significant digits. 14.7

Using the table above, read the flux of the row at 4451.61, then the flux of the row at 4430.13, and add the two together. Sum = 31.2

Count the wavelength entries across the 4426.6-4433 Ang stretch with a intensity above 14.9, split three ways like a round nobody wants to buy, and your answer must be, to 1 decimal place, 1.7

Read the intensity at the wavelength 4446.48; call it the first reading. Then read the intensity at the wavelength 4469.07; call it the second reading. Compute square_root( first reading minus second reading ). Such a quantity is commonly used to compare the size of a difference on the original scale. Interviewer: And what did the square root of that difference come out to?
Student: 0.7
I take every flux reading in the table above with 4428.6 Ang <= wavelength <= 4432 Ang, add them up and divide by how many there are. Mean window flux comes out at 16.0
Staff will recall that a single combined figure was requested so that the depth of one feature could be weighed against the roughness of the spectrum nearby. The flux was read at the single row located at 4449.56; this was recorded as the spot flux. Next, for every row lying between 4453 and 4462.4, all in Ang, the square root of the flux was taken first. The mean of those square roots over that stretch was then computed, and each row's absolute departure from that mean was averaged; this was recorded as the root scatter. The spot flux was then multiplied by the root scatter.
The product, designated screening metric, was 0.79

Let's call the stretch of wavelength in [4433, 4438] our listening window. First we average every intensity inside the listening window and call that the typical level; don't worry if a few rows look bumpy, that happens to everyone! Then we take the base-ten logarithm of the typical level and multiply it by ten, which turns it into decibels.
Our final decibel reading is 11.4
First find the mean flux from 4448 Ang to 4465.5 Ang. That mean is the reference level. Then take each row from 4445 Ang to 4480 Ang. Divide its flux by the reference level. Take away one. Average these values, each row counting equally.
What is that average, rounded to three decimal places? 0.041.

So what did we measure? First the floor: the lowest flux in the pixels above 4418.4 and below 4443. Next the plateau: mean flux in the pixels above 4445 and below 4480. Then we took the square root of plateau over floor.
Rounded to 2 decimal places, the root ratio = 1.08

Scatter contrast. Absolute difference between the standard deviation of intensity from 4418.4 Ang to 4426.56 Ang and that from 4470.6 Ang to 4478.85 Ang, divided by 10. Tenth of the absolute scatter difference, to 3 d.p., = 0.010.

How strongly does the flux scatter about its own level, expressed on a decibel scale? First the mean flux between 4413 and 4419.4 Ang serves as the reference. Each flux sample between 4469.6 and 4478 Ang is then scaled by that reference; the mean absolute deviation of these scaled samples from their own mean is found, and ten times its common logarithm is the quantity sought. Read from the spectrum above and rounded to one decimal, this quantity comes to -13.7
